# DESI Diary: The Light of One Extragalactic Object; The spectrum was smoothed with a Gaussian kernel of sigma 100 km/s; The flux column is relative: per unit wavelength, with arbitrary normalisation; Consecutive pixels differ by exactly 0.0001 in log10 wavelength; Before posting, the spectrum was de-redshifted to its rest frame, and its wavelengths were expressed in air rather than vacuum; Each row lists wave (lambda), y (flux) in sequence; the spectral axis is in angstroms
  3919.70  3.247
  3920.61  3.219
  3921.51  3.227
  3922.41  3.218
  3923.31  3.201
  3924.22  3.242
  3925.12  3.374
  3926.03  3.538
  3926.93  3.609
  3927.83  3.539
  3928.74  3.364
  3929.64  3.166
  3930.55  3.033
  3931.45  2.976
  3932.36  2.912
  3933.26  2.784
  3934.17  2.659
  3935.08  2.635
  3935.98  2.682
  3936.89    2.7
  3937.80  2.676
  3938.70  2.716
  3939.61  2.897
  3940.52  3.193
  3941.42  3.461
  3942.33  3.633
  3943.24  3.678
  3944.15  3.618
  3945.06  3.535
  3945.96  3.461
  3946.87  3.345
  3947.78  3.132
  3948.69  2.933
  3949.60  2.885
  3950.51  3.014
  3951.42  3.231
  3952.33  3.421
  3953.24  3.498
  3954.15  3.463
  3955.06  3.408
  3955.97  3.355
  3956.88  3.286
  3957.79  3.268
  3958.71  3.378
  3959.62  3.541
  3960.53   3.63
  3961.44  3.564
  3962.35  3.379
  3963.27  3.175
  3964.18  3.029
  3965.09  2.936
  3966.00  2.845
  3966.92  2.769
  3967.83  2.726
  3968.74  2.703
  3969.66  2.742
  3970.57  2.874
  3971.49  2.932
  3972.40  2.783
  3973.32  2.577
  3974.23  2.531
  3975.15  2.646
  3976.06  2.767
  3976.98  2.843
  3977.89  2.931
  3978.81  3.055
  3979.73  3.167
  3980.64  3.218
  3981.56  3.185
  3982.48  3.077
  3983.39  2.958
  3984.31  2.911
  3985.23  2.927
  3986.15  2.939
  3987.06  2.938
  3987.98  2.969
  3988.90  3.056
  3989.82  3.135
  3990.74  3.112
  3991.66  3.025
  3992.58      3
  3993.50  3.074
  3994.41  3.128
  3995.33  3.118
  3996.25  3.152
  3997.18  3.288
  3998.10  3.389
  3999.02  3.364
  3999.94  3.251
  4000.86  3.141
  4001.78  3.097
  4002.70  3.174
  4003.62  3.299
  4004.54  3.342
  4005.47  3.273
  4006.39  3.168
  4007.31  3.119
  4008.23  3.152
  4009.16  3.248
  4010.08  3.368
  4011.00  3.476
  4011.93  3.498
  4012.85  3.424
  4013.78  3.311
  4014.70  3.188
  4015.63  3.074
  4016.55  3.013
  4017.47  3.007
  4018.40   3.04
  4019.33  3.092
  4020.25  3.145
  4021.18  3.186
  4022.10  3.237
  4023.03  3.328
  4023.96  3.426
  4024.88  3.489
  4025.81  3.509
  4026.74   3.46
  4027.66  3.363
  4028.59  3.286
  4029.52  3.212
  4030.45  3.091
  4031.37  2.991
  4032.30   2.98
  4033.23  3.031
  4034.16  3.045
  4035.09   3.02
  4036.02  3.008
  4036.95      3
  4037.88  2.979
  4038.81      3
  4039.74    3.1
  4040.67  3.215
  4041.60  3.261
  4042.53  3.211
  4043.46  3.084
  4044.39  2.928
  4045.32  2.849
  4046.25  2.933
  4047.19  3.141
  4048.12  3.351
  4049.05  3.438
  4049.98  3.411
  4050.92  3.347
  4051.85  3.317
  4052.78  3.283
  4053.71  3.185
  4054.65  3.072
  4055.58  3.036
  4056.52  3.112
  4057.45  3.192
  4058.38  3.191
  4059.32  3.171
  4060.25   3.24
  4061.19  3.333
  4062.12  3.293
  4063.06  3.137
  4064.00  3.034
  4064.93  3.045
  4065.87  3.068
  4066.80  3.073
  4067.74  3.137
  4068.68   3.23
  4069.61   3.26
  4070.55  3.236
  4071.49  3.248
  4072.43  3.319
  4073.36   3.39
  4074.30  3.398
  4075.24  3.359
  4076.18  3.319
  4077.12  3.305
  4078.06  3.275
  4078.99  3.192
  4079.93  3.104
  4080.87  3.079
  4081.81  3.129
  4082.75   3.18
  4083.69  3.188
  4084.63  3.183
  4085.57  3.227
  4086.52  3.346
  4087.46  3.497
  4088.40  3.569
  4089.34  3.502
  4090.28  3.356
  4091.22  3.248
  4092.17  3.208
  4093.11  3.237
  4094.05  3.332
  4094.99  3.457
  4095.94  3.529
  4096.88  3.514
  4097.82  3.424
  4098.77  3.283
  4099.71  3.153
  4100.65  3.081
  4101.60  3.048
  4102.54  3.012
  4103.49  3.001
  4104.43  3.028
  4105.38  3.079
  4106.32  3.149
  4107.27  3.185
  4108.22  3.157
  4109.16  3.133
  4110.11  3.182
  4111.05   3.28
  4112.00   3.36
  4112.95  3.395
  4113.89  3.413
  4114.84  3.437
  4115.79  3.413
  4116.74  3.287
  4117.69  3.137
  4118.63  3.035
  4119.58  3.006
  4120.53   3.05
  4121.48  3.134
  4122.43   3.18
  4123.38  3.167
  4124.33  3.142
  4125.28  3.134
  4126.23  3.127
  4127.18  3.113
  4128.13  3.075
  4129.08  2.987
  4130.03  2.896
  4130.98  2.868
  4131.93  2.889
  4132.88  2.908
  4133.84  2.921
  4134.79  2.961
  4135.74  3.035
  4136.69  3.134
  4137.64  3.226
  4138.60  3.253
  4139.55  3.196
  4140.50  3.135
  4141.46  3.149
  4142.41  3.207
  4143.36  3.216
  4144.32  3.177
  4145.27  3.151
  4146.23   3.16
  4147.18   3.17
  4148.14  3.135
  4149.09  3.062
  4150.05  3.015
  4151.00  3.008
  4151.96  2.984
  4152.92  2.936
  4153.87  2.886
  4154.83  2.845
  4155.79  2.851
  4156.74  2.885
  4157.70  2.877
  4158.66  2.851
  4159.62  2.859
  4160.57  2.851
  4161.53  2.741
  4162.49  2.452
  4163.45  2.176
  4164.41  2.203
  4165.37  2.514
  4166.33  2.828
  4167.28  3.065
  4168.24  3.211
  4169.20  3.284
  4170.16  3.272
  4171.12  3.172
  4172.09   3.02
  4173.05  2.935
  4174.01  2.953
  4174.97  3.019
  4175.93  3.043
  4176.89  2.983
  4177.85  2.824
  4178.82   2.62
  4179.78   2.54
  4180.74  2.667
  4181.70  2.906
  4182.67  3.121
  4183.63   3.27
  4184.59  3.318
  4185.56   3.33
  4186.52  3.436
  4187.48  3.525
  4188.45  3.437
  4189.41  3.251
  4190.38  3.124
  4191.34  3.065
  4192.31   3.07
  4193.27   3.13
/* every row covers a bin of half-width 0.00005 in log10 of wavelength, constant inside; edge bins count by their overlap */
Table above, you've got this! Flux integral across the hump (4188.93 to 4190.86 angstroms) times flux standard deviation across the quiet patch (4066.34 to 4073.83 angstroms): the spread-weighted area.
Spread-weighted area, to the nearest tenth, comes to 0.6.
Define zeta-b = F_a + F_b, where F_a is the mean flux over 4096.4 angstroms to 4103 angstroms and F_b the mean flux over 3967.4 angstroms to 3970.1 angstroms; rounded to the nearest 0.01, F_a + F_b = 5.94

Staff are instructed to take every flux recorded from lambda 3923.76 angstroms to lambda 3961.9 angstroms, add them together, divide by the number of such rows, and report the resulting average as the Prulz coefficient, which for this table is 3.22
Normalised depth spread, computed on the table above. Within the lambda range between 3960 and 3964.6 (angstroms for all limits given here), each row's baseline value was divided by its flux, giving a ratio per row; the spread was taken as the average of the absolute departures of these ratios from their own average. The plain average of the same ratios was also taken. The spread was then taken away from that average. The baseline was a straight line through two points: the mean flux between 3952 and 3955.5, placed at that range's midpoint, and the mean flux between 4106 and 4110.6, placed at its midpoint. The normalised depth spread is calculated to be 0.96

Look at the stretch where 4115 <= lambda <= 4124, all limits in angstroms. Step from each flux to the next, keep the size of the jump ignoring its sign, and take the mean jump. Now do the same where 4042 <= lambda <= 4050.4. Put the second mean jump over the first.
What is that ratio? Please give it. 1.65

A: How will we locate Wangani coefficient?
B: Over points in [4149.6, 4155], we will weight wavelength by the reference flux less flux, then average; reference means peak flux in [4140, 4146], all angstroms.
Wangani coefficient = 4152.8 angstroms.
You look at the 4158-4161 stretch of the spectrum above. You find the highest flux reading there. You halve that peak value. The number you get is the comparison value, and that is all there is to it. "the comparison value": 1.43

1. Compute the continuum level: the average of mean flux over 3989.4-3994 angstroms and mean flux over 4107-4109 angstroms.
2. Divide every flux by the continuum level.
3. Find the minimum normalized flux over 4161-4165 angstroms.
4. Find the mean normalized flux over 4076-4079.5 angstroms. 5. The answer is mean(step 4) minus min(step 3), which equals 0.35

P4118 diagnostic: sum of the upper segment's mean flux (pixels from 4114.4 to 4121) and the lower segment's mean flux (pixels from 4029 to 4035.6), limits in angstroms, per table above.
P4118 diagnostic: 6.25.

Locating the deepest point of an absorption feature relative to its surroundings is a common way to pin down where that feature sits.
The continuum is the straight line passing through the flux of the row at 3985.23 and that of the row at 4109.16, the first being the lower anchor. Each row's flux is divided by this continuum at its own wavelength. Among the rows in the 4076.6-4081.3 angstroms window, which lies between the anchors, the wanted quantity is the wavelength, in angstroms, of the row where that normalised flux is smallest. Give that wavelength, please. 4080.87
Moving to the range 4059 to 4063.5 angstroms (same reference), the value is 4063.06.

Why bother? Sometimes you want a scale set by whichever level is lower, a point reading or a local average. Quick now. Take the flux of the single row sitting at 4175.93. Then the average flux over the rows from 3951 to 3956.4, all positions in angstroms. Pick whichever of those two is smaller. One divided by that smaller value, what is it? 0.329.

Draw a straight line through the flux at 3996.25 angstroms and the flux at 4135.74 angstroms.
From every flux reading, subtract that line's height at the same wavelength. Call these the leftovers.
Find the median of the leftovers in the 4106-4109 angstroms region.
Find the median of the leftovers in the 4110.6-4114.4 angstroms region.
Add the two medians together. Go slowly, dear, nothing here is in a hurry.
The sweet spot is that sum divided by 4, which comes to 0.11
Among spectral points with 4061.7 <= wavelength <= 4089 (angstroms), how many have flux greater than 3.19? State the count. 17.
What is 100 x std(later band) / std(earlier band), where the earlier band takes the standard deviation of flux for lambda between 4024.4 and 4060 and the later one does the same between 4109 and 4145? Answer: 87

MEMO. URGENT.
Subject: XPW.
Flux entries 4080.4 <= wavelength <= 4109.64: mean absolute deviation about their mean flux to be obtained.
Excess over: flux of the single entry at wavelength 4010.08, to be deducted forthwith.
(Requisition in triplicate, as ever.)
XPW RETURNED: -3.23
